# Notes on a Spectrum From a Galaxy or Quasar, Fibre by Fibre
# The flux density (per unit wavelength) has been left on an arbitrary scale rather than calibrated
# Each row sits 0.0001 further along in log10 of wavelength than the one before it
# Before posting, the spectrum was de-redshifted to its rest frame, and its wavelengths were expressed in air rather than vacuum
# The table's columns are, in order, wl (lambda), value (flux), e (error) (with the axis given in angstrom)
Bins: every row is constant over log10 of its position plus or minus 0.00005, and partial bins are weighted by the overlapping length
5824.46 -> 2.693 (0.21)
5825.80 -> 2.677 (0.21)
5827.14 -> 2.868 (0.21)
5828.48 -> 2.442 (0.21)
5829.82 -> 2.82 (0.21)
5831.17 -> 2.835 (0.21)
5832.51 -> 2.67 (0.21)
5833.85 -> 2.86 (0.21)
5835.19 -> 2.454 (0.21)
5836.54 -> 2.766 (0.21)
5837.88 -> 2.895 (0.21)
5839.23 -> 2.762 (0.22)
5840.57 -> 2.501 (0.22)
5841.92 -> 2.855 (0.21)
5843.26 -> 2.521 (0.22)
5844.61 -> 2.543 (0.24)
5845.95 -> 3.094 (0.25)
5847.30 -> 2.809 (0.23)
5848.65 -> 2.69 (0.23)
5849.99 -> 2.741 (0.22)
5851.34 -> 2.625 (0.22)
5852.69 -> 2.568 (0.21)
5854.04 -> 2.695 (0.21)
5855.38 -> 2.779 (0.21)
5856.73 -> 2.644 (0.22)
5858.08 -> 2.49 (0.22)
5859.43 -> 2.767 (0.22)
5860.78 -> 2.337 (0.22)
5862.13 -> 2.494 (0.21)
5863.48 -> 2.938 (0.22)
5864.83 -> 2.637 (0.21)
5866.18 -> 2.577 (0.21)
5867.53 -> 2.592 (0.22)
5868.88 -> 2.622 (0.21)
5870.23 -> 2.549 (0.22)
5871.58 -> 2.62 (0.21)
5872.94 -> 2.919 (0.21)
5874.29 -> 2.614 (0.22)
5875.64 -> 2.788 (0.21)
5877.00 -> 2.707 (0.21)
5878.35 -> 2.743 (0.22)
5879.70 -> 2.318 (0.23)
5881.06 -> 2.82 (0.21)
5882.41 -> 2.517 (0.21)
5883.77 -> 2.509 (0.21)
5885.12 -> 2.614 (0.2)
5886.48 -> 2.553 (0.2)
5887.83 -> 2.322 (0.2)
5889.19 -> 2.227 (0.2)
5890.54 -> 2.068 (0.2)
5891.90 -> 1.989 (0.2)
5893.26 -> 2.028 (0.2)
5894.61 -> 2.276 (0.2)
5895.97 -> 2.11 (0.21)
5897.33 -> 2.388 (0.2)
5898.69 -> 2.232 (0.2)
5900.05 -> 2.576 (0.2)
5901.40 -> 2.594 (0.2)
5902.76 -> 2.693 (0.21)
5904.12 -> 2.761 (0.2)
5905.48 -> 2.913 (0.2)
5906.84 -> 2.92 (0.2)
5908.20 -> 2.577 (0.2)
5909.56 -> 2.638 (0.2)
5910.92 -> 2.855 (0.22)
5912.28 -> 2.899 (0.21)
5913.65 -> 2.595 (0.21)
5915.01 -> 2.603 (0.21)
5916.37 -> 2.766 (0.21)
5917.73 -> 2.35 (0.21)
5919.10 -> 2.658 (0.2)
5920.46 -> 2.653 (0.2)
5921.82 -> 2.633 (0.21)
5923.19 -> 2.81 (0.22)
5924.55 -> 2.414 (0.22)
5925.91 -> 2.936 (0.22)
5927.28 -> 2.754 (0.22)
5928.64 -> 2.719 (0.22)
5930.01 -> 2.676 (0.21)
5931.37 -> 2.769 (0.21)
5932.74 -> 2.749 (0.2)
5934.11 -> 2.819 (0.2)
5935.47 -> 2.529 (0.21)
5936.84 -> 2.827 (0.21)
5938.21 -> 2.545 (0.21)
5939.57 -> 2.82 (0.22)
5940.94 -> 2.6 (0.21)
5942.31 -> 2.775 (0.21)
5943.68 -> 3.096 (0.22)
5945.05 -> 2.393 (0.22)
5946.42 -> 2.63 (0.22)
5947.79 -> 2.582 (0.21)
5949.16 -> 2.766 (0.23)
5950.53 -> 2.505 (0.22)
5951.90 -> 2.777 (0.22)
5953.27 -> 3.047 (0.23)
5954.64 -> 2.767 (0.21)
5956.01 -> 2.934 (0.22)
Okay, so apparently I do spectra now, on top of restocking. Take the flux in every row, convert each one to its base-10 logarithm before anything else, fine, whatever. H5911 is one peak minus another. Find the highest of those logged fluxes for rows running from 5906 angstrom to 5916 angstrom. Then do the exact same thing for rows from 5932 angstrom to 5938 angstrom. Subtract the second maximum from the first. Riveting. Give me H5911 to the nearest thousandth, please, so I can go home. 0.014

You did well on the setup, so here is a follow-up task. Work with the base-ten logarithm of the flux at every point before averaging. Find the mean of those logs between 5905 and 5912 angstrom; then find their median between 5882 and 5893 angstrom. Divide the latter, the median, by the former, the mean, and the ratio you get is 0.86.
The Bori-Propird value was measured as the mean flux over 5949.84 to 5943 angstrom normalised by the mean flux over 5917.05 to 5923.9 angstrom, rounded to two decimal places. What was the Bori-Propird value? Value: 1.03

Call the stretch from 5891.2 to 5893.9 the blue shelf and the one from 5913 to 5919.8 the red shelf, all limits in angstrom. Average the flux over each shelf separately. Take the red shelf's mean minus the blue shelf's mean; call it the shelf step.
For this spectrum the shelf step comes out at 0.6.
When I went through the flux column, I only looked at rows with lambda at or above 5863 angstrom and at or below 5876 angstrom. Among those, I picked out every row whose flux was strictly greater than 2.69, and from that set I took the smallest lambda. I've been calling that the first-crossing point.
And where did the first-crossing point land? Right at 5863.48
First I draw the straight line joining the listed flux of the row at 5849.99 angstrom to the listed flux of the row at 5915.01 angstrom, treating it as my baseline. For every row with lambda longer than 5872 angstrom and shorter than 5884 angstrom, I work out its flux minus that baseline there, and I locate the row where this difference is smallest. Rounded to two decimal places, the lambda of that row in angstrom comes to 5879.70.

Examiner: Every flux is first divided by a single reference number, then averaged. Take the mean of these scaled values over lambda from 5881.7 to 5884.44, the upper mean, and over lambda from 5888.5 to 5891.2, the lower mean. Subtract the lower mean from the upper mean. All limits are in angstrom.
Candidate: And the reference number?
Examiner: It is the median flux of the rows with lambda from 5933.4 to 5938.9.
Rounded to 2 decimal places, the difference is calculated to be 0.14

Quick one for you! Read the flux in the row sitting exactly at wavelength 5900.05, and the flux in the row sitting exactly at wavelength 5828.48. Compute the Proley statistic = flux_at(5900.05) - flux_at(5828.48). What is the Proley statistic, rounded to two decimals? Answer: 0.13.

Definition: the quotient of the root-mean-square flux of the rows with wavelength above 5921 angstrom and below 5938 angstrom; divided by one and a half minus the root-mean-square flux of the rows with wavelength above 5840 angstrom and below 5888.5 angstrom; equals -2.4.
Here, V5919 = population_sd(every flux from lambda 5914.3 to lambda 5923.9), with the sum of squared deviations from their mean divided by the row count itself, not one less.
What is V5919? 0.137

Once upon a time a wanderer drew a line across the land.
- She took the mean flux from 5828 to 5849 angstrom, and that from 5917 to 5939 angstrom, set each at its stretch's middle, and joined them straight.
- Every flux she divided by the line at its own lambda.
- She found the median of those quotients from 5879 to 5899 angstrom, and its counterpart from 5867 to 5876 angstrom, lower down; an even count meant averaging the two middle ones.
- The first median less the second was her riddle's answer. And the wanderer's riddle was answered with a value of -0.11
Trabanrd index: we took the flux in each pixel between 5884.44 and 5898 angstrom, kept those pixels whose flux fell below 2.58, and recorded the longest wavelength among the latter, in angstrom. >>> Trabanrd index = 5897.33 angstrom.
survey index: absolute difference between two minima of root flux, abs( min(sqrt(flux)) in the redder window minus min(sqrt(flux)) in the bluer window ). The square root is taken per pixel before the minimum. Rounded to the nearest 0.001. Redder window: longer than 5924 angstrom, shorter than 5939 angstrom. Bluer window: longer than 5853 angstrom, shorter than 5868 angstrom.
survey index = 0.025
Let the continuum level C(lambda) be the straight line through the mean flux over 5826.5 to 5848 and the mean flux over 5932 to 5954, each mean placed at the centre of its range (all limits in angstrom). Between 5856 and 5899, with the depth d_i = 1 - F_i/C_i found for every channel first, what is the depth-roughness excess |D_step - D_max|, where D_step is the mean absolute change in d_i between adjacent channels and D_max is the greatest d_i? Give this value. 0.20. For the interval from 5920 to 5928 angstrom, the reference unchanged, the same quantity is 0.02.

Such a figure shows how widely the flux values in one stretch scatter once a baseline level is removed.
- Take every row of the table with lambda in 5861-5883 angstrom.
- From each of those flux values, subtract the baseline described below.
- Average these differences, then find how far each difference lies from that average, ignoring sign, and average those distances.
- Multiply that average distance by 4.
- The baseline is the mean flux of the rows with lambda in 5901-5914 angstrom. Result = 0.50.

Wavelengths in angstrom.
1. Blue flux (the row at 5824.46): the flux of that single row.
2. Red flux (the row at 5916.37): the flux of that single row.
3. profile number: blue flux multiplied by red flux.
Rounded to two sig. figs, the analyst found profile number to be 7.4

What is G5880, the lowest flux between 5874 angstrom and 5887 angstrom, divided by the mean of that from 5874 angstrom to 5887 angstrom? 0.885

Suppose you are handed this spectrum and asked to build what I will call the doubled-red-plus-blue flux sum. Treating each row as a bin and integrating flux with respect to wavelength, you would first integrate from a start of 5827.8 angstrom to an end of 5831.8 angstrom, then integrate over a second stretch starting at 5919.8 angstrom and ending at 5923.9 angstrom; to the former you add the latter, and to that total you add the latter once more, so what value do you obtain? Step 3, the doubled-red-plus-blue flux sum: 32.9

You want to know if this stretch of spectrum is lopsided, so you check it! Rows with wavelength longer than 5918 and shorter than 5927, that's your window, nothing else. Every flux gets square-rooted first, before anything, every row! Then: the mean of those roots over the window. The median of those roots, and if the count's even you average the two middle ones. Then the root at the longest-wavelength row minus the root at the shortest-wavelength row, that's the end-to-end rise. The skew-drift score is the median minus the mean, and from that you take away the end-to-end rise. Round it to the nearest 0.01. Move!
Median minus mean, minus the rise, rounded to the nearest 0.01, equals -0.09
